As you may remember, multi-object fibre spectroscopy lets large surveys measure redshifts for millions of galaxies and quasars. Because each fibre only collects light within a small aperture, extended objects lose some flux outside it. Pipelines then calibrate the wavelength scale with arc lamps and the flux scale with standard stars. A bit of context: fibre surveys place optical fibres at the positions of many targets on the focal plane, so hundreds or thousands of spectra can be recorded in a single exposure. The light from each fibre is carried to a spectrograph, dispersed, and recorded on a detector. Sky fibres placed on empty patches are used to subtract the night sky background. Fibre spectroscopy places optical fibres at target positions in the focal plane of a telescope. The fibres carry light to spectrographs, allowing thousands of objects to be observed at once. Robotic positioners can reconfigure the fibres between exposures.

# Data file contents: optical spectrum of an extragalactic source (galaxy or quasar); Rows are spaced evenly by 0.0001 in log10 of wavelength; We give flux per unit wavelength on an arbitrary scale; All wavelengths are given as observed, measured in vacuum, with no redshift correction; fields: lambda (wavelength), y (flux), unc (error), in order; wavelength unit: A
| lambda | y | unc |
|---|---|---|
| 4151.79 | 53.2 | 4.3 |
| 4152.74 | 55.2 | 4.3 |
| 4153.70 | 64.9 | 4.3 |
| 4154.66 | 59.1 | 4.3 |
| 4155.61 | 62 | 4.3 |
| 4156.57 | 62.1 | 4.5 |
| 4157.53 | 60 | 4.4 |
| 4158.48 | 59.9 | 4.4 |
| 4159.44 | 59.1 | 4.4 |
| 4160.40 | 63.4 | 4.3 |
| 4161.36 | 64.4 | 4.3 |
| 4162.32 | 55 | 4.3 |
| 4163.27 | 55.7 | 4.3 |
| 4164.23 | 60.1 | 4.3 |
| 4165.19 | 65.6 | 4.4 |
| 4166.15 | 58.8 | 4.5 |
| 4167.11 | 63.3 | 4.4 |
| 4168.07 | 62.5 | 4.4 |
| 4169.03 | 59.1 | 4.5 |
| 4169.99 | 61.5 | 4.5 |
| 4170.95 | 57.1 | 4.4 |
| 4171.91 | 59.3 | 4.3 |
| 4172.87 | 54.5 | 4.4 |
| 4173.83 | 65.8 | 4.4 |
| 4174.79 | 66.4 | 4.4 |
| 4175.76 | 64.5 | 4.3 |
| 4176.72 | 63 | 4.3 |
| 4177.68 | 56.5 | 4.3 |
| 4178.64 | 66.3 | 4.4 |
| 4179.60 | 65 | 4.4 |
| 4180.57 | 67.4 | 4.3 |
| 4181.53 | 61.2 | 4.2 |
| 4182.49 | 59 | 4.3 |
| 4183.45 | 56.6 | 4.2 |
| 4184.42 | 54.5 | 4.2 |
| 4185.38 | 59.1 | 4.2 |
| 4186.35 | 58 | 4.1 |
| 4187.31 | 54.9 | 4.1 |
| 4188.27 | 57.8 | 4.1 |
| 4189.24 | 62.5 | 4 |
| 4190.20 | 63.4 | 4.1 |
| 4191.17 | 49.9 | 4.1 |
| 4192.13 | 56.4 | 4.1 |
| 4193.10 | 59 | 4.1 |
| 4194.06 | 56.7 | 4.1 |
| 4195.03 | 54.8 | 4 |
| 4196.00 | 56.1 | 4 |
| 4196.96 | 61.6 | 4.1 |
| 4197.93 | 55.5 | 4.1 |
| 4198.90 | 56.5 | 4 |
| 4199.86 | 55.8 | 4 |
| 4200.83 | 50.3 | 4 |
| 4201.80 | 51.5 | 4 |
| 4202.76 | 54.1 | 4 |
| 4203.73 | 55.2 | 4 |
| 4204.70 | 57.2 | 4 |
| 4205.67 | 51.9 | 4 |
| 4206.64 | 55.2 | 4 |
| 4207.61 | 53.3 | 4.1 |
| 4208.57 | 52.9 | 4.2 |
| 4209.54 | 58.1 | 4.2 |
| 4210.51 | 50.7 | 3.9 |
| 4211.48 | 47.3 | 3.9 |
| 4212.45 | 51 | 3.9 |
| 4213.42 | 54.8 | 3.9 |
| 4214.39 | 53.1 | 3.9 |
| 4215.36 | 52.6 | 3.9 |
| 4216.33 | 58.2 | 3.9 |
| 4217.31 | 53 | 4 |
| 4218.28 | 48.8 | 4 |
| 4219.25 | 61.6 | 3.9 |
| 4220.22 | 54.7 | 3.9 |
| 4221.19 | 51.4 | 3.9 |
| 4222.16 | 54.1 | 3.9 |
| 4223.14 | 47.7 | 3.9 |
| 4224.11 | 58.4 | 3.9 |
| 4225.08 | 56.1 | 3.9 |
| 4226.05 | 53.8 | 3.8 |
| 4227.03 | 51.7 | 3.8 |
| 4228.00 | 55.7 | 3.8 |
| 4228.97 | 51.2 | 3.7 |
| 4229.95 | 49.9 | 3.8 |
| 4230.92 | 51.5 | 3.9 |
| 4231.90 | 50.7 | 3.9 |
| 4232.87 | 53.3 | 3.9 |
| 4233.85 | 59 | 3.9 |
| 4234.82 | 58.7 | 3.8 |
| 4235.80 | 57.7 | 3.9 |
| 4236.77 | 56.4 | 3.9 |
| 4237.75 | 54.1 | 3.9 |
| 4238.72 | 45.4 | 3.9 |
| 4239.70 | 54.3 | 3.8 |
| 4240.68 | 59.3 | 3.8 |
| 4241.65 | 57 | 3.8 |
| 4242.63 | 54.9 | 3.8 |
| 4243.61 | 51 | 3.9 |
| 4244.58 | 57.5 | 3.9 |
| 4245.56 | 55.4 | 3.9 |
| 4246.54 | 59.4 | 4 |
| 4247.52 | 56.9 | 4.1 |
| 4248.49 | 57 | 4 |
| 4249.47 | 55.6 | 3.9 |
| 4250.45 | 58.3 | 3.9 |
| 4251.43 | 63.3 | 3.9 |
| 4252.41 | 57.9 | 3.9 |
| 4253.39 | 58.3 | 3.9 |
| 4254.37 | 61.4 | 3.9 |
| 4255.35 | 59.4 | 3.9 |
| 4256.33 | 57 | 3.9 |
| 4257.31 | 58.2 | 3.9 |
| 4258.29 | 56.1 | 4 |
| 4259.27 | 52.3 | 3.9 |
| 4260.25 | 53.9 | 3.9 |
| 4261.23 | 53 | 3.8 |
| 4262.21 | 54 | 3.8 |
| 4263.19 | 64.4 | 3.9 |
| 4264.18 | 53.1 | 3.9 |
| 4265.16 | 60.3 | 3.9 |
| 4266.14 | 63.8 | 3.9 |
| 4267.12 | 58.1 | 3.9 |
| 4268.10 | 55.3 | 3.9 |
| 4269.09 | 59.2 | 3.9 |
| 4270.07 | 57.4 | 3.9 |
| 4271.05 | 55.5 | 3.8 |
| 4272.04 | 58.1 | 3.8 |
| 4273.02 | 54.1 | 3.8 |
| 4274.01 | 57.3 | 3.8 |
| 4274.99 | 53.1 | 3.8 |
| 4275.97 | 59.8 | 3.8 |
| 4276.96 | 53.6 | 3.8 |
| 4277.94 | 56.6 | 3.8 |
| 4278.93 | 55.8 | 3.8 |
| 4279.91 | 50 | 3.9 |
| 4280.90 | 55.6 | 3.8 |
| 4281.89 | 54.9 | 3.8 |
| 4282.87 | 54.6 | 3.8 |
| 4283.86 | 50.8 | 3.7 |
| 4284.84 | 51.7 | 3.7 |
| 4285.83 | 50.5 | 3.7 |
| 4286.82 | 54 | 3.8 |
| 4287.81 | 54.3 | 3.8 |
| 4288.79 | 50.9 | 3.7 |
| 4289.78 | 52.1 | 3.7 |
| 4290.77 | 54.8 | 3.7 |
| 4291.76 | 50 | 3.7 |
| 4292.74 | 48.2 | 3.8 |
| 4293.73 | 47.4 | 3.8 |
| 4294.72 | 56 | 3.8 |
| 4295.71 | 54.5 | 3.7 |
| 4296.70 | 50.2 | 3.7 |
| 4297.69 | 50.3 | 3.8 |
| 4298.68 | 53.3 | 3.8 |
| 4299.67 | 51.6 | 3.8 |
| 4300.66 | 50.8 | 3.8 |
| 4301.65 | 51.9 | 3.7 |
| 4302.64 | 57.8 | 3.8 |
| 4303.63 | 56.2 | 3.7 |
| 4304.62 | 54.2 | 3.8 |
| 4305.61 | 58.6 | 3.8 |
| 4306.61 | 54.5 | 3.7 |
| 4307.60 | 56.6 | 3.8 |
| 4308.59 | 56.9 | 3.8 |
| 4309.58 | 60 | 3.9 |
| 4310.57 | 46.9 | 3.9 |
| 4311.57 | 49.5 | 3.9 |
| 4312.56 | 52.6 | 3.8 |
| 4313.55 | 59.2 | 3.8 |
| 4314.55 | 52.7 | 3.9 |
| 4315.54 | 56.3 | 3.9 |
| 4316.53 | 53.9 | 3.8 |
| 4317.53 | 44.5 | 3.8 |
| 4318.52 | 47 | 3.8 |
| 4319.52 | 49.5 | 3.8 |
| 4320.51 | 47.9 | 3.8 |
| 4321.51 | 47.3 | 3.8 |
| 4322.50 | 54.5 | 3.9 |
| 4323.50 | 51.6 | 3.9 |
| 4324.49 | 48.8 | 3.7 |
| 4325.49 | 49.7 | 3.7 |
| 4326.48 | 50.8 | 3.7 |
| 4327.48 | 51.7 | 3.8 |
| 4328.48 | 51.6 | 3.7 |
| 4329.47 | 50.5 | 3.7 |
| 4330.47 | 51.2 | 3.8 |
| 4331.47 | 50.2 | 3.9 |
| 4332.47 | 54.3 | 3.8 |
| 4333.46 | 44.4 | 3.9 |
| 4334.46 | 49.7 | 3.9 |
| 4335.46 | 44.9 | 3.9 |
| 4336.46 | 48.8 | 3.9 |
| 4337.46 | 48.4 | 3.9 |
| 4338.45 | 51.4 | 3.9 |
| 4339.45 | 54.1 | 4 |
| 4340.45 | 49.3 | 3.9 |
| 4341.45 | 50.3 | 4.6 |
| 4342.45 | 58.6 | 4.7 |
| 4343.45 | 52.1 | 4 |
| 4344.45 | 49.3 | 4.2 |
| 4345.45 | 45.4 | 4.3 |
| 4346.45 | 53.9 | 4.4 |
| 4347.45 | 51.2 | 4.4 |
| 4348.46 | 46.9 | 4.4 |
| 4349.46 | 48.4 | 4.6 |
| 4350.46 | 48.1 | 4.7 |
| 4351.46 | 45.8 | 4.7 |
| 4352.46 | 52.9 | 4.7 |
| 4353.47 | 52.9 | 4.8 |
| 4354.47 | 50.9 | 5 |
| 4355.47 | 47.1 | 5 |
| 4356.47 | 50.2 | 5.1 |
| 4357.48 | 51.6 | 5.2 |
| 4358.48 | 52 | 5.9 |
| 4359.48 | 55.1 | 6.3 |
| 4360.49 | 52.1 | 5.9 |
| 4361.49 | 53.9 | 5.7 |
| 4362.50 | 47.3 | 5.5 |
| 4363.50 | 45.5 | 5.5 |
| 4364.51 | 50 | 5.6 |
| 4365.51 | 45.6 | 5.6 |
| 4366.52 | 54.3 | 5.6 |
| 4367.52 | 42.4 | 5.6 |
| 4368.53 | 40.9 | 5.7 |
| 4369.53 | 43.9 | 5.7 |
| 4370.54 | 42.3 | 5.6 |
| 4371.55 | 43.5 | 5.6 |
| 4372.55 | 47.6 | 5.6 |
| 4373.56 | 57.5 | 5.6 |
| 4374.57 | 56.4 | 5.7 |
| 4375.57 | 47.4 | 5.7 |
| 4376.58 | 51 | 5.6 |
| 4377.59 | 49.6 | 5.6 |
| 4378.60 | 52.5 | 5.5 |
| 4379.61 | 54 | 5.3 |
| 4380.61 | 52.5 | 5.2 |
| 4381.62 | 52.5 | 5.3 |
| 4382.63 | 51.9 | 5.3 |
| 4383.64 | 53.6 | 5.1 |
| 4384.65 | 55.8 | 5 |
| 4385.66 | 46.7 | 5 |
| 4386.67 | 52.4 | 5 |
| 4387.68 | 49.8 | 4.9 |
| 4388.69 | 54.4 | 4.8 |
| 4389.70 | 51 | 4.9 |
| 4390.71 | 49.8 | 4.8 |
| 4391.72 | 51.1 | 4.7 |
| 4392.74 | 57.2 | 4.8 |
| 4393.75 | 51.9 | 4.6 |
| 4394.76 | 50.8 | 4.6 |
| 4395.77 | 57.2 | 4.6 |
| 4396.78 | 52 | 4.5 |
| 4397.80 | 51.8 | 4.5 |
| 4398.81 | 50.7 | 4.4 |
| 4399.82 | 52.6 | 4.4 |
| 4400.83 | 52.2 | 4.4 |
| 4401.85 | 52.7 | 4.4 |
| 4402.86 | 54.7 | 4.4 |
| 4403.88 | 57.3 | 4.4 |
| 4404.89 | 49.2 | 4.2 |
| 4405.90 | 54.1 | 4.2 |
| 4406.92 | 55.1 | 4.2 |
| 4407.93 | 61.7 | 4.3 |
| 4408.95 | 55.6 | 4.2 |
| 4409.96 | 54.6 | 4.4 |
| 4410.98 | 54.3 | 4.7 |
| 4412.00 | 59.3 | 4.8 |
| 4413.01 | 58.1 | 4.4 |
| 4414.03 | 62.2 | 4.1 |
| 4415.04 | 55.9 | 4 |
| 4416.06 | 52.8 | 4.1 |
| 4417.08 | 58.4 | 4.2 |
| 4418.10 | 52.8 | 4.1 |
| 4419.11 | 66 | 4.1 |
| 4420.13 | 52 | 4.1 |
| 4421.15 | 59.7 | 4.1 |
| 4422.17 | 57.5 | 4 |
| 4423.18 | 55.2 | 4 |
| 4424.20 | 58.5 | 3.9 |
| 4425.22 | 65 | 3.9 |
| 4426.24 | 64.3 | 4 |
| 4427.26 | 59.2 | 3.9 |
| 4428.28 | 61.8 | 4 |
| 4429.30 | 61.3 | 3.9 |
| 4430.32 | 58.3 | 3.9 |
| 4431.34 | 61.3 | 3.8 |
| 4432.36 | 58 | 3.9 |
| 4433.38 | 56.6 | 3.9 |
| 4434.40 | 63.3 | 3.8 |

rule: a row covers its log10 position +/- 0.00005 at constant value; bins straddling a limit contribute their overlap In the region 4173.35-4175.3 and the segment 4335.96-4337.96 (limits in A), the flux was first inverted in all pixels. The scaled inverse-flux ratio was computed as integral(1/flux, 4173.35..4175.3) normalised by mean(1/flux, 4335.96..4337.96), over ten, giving 0.14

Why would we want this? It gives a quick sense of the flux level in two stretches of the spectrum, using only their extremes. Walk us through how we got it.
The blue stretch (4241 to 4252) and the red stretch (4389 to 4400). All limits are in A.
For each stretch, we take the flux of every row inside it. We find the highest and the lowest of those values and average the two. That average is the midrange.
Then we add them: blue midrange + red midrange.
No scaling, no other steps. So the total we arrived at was 111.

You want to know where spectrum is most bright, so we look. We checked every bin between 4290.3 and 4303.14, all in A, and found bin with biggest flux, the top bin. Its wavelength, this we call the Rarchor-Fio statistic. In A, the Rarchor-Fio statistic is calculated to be 4302.64 A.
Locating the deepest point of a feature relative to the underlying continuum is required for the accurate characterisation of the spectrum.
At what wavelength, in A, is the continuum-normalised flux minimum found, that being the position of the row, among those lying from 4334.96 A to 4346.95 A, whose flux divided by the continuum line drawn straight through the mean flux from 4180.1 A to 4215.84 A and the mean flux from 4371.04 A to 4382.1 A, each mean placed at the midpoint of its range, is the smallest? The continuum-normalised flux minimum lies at 4335.46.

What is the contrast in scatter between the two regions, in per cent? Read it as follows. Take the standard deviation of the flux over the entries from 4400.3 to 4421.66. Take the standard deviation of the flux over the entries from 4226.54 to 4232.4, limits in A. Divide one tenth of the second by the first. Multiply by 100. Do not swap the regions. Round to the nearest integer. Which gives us 5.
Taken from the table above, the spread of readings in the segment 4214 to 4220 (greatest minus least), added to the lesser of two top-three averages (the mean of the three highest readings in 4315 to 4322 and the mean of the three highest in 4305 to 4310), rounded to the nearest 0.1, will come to 66.0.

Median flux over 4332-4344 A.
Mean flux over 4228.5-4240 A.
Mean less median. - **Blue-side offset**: 3.5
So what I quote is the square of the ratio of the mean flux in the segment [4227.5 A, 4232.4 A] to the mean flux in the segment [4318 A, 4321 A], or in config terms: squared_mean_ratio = 1.16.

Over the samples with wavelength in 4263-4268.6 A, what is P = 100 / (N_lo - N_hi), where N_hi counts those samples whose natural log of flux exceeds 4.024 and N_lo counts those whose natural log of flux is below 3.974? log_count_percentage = -33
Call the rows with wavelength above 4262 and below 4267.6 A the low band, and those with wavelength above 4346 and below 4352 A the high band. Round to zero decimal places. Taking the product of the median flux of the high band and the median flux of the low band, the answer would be 2856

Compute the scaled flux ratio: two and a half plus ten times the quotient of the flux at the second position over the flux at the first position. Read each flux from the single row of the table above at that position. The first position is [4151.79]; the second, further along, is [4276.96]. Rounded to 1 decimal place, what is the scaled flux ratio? 12.6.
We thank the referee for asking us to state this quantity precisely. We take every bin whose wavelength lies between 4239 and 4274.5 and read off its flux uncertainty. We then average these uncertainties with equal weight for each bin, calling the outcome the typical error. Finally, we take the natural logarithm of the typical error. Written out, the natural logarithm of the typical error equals 1.36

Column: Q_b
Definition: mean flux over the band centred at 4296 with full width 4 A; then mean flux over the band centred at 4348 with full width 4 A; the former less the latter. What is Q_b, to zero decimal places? 3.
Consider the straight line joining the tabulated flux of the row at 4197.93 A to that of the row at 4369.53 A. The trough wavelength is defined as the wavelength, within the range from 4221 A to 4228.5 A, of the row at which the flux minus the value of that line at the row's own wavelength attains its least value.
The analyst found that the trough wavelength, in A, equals 4223.14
